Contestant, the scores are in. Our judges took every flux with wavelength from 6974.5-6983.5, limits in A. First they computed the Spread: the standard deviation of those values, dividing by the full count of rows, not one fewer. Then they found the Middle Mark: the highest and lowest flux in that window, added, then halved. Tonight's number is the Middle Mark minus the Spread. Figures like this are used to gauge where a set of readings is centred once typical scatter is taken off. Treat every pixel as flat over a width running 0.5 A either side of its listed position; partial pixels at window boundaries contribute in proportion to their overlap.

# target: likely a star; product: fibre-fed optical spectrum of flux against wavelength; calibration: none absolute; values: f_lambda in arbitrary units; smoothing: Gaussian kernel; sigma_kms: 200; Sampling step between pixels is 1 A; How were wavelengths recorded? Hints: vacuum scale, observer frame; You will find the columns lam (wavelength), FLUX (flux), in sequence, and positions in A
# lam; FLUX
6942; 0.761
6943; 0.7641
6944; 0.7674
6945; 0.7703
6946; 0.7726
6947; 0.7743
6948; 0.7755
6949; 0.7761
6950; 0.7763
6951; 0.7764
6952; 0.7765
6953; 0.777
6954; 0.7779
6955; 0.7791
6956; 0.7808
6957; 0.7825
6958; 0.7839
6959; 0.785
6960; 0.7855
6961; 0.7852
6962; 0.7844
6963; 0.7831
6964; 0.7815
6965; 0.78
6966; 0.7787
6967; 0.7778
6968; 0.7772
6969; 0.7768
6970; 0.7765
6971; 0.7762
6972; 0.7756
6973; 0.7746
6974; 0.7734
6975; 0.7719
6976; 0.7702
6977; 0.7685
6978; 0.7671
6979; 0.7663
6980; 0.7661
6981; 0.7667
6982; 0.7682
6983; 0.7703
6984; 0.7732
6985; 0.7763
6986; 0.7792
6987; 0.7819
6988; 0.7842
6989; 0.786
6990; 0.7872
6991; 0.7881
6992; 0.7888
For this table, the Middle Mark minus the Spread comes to 0.767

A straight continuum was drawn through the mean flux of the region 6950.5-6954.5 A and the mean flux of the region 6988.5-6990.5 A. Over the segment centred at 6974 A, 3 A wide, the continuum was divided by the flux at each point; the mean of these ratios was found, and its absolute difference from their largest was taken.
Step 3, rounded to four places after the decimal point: 0.0022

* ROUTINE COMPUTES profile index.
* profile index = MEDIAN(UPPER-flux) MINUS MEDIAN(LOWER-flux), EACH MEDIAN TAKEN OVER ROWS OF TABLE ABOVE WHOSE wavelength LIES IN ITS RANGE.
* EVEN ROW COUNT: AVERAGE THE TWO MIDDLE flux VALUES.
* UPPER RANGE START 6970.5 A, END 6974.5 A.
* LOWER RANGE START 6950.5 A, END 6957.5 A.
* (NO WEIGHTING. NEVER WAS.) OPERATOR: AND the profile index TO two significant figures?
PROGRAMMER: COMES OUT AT -0.0028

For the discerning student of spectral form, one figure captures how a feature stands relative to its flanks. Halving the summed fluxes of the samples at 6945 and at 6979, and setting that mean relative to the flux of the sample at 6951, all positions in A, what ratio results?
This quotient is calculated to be 0.99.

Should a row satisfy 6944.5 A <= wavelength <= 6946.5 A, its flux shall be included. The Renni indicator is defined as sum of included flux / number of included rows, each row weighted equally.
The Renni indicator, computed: 0.771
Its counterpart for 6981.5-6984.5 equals 0.771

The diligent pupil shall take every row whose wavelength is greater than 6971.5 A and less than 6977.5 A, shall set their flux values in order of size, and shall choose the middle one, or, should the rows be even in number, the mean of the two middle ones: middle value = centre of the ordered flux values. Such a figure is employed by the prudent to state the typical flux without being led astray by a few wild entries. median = 0.773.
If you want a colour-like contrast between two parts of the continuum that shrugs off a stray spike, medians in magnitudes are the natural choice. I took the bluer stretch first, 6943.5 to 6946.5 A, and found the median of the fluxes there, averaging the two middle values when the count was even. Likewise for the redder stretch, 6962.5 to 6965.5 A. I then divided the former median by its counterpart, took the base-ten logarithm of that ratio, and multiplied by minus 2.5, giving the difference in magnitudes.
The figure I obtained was 0.016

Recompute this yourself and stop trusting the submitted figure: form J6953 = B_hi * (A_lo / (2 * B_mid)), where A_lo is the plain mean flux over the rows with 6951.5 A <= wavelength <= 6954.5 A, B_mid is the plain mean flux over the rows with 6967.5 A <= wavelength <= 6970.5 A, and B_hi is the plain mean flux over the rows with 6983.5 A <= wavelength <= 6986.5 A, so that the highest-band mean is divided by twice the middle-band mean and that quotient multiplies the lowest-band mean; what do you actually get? 0.388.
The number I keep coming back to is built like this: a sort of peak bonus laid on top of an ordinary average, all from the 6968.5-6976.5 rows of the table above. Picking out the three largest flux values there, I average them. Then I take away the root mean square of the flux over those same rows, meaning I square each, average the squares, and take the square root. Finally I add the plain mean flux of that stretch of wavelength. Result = 0.776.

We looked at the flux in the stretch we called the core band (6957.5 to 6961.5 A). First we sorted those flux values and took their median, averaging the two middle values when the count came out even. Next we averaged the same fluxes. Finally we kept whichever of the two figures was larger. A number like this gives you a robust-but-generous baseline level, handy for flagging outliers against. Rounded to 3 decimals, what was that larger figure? 0.785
